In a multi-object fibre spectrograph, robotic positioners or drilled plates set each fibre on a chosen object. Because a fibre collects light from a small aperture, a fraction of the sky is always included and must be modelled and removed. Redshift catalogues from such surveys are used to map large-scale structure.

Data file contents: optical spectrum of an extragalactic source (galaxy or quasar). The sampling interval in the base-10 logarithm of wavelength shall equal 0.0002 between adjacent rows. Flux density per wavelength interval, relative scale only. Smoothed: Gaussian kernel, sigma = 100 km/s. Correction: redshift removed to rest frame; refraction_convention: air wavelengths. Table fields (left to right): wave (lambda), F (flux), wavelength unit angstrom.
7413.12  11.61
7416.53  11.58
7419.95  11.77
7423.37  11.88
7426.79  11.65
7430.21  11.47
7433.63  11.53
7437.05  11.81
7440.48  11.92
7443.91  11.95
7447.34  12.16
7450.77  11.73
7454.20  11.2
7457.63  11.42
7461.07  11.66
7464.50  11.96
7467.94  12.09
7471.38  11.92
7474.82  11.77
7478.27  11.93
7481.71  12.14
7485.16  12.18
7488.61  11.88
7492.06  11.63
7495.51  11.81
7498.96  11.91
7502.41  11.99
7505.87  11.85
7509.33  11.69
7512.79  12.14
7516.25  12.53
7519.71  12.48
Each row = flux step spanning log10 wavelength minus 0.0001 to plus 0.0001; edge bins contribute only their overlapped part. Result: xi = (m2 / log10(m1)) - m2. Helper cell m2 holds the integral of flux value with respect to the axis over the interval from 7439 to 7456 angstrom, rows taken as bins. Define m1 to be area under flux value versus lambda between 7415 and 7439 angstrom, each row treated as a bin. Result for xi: -119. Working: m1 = 280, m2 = 200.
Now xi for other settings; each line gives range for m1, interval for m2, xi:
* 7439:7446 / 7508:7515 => -40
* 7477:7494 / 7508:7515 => -47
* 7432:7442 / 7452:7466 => -84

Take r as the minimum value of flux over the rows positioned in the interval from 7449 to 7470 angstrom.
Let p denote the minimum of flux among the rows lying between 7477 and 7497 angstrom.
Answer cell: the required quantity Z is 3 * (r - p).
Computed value -1.3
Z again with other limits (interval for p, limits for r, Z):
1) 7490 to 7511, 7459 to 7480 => 0.1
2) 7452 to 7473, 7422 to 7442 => 0.8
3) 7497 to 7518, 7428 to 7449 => -0.7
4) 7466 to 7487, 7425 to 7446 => -0.9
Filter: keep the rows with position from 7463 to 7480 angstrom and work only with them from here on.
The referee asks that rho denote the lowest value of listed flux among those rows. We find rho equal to 11.77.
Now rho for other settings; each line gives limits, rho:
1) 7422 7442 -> 11.47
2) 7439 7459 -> 11.2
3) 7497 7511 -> 11.69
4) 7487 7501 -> 11.63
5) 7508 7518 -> 11.69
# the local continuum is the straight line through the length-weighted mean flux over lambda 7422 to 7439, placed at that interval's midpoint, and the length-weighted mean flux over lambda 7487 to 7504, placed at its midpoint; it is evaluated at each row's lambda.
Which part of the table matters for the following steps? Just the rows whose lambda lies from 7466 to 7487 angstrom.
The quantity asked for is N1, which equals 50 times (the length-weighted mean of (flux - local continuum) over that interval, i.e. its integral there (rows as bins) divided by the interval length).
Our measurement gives 10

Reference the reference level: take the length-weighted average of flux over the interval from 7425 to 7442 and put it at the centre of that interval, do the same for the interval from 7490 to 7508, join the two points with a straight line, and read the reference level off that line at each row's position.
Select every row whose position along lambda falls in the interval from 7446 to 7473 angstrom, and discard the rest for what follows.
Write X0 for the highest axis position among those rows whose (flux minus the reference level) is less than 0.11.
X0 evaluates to 7461.07 angstrom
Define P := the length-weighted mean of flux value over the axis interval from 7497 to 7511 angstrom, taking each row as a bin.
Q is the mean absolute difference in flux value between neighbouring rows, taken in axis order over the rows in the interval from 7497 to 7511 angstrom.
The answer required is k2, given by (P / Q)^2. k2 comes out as 8767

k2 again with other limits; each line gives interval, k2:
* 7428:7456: 2473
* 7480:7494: 3692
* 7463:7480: 6122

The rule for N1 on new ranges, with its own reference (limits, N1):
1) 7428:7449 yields 6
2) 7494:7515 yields 2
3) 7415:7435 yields 0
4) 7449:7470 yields -3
